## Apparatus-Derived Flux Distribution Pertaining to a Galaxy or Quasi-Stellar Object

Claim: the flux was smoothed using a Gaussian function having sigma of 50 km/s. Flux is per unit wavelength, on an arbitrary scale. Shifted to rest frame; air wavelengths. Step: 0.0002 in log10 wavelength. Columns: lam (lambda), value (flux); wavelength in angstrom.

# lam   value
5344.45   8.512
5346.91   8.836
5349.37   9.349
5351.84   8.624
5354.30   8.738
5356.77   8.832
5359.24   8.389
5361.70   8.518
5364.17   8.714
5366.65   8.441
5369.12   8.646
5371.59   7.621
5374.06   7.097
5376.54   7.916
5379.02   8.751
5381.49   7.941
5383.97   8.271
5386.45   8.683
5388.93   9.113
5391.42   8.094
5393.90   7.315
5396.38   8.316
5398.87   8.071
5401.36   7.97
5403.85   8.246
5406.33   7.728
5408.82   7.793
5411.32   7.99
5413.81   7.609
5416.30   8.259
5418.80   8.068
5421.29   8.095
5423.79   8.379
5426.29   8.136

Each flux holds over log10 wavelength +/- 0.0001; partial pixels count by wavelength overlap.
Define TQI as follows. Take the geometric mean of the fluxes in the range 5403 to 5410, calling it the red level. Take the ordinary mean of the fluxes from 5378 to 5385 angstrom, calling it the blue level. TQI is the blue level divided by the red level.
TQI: 1.05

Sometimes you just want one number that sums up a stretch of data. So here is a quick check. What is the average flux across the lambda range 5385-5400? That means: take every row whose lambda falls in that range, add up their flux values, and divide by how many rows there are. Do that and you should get 8.27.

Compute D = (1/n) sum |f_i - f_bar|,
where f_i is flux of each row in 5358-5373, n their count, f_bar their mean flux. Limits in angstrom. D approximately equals 0.256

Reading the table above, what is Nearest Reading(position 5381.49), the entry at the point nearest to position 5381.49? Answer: 7.941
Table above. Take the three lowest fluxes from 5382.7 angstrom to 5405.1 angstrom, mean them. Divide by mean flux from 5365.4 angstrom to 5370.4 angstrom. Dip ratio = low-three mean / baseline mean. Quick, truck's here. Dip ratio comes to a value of 0.91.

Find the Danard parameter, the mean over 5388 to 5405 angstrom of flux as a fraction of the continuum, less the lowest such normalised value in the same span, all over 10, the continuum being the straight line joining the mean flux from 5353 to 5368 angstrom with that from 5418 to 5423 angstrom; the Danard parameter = 0.010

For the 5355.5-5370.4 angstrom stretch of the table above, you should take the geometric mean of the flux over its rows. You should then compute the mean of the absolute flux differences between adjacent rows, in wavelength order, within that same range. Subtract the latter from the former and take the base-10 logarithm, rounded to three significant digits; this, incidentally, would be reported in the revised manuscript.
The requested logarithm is 0.921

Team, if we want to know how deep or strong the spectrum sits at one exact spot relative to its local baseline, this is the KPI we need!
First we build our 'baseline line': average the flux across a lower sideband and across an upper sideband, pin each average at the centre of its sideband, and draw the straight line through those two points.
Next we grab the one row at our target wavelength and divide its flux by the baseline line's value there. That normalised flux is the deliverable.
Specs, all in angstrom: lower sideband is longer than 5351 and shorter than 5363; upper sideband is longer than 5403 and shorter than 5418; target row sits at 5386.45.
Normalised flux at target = 1.05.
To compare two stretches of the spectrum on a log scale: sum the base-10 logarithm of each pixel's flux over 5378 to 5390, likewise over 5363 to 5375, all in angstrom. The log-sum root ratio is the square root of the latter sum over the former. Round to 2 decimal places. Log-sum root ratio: 0.99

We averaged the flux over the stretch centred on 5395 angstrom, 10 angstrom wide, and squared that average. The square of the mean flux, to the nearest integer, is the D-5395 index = 63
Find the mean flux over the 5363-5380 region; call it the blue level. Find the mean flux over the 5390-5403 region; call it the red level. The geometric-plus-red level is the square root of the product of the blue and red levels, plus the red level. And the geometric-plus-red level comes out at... 16.0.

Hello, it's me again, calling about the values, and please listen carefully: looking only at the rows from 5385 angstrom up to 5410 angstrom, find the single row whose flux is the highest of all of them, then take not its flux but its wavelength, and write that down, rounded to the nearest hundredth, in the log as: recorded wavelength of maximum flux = 5388.93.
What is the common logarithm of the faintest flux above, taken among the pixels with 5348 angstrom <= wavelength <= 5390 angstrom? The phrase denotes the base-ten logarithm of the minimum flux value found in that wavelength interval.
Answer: 0.851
